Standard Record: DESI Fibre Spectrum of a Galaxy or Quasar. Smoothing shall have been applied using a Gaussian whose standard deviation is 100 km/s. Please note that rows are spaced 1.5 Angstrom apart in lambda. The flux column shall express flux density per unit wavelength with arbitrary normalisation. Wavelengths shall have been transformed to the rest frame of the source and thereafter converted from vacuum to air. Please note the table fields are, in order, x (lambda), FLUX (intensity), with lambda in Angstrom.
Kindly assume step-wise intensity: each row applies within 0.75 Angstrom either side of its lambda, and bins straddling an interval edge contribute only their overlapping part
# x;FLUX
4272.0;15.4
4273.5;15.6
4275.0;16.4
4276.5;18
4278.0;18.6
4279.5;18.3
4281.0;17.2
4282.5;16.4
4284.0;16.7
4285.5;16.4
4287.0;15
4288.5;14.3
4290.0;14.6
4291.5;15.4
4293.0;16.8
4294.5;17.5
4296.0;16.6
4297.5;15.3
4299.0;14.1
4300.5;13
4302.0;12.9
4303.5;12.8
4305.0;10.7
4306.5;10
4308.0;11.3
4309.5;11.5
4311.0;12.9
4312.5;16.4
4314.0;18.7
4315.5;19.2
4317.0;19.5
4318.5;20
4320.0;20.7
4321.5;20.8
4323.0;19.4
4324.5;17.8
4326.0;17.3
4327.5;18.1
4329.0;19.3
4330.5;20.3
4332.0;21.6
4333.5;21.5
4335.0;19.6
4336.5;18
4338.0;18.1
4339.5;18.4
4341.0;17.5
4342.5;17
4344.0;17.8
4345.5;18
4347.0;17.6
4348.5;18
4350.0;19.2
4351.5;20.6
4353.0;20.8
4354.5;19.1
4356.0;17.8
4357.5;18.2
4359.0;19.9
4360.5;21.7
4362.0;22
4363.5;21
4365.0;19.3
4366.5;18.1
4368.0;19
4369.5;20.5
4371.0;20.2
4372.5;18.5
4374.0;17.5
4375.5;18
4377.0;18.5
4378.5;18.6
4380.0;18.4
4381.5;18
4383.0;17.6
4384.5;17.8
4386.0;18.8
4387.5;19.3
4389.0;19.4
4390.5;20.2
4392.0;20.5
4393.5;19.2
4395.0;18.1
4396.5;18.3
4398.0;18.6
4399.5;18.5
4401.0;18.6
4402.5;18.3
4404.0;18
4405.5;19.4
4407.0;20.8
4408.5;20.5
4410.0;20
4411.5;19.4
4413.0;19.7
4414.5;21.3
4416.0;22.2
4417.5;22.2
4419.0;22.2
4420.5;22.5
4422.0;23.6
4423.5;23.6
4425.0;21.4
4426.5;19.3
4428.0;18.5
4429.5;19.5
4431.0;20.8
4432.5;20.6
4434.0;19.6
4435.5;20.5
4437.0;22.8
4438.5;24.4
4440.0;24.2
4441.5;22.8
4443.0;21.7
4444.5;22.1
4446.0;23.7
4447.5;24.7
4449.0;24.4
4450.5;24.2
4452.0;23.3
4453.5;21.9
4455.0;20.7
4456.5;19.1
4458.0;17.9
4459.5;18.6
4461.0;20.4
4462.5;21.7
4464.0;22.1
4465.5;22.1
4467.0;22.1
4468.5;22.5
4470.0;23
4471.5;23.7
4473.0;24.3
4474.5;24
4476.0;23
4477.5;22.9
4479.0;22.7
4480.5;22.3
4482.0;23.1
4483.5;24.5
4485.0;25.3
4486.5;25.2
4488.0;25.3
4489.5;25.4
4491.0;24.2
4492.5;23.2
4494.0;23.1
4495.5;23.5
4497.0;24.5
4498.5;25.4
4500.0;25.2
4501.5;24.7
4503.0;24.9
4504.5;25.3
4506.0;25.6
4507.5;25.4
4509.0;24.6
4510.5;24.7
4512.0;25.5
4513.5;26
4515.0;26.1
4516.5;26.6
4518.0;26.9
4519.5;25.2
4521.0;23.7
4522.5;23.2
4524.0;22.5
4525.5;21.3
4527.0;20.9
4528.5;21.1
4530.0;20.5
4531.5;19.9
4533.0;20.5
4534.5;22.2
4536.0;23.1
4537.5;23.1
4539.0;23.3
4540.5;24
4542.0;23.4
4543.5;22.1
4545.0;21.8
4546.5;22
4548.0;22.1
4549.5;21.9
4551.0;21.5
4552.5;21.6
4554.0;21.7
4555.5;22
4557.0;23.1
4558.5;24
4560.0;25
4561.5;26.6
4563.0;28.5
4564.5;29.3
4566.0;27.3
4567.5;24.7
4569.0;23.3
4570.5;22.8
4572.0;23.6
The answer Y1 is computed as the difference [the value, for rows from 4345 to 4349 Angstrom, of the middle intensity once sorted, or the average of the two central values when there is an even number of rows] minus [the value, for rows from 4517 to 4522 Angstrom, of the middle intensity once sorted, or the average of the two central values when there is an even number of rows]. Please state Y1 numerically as -7.2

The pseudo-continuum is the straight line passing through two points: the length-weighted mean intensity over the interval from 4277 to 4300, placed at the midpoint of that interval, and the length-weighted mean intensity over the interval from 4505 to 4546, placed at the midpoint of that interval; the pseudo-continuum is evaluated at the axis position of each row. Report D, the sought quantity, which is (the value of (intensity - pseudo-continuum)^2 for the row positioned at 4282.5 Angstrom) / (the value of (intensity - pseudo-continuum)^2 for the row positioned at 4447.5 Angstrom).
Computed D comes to 0.0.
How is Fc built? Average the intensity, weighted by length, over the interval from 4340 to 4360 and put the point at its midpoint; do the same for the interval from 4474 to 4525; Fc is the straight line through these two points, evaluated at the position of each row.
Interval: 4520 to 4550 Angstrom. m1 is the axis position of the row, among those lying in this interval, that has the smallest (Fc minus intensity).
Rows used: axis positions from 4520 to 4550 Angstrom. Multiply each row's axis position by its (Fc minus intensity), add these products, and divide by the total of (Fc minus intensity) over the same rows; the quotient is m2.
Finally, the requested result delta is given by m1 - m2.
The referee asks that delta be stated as -14.7 Angstrom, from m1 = 4521.0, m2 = 4535.7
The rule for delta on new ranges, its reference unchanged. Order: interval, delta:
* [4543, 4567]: 14.4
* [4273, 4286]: -1.0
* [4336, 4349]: -4.9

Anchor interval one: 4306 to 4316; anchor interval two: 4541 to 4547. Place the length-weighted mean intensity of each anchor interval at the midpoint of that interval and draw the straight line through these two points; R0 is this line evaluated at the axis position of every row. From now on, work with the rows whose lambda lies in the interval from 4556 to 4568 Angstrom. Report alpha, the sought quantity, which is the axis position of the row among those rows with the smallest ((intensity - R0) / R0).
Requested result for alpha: 4557.0 Angstrom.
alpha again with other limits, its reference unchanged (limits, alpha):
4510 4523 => 4522.5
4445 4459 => 4458.0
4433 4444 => 4434.0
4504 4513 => 4509.0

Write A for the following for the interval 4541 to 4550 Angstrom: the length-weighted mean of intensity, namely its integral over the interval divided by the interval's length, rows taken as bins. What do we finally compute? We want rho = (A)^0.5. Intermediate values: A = 22.3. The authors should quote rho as 4.7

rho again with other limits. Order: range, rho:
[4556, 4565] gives 5.1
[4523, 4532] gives 4.6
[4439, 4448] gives 4.8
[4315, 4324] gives 4.5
